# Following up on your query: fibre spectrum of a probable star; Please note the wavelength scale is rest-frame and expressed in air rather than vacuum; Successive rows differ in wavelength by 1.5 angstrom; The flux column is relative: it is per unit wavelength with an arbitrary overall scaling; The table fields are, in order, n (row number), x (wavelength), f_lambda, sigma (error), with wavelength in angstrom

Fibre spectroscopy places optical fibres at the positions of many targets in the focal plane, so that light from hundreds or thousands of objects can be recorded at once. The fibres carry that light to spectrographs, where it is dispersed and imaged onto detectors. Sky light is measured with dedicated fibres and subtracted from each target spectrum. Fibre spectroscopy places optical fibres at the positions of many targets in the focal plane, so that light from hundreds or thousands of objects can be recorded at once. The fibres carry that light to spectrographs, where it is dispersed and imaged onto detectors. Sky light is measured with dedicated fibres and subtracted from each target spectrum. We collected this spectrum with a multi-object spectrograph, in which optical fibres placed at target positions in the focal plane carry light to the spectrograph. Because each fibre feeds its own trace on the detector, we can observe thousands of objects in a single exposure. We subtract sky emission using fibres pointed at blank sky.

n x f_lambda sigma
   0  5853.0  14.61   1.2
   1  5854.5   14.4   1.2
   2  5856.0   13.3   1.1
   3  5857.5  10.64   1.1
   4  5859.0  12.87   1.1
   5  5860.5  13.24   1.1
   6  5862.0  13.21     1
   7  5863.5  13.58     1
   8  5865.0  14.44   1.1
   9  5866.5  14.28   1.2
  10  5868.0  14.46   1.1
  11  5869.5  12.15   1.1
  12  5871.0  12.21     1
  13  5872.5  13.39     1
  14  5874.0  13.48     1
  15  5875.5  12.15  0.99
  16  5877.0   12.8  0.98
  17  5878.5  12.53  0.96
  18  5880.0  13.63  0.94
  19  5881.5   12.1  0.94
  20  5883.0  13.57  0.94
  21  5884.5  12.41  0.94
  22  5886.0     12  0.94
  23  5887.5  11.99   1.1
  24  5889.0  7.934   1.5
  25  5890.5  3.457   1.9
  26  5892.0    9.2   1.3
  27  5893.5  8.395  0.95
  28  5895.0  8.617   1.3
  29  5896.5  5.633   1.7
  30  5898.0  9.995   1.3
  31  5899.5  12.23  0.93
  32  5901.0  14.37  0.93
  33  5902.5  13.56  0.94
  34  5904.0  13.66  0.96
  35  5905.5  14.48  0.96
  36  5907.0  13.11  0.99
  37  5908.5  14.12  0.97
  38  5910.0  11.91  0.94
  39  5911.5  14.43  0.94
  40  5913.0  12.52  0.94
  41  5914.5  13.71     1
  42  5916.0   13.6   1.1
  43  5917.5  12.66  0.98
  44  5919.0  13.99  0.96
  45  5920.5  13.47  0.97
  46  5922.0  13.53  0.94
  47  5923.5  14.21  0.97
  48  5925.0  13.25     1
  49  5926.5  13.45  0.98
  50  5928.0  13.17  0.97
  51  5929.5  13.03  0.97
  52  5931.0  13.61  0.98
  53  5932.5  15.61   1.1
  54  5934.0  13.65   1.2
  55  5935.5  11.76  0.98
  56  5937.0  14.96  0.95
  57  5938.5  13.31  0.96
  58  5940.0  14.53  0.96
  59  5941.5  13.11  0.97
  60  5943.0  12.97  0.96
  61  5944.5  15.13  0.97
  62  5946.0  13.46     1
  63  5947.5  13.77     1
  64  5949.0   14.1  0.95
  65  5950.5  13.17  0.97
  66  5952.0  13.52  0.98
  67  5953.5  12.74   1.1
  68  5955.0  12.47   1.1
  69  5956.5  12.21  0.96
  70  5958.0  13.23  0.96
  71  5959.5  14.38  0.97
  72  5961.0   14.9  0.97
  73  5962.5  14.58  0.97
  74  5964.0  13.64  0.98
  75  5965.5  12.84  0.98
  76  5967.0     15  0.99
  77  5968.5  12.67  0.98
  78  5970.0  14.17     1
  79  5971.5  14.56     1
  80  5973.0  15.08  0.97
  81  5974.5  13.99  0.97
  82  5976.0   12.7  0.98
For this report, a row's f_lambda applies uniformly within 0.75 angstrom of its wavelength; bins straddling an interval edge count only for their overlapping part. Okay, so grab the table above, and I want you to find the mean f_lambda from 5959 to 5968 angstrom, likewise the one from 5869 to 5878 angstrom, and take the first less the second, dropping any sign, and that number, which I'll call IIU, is 1.5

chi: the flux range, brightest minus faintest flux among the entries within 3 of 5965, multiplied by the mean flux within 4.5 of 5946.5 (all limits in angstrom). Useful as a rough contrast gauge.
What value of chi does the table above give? 29.7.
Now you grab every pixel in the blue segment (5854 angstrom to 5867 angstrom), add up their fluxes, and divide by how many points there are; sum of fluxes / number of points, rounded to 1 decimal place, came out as 13.3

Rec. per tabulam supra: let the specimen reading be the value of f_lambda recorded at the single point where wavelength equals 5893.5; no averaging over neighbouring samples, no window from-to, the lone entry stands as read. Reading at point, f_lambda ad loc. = 8.395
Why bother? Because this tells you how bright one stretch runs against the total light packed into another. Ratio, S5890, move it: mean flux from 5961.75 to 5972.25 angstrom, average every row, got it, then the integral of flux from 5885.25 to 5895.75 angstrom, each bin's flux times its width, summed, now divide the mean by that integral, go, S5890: 0.151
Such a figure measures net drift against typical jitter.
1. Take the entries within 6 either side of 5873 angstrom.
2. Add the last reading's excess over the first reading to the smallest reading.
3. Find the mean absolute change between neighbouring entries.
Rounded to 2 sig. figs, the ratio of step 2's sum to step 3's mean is 12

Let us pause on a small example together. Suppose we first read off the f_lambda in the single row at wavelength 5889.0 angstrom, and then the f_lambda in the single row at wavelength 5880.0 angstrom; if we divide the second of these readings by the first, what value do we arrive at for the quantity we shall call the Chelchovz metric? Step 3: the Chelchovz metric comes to 1.72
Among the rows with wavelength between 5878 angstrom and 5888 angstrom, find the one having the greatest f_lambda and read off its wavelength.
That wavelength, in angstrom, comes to 5880.0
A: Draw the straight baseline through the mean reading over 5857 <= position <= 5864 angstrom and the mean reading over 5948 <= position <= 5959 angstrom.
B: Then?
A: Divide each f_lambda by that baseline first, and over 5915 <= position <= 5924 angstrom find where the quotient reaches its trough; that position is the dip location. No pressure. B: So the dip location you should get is 5917.5 angstrom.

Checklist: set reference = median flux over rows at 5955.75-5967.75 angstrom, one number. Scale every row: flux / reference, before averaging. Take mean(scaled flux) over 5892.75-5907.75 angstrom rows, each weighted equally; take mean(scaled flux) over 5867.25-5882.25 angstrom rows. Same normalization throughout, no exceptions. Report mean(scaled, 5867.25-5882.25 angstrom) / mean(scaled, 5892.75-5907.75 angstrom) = 1.13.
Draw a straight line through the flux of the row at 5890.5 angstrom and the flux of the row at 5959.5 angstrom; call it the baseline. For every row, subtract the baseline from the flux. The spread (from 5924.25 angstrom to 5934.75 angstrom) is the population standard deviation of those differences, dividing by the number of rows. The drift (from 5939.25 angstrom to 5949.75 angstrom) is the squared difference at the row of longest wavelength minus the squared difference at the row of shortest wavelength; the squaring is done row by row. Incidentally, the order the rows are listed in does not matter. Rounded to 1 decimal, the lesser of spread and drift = -8.6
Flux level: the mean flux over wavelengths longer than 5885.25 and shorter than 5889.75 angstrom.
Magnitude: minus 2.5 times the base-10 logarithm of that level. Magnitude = -2.57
